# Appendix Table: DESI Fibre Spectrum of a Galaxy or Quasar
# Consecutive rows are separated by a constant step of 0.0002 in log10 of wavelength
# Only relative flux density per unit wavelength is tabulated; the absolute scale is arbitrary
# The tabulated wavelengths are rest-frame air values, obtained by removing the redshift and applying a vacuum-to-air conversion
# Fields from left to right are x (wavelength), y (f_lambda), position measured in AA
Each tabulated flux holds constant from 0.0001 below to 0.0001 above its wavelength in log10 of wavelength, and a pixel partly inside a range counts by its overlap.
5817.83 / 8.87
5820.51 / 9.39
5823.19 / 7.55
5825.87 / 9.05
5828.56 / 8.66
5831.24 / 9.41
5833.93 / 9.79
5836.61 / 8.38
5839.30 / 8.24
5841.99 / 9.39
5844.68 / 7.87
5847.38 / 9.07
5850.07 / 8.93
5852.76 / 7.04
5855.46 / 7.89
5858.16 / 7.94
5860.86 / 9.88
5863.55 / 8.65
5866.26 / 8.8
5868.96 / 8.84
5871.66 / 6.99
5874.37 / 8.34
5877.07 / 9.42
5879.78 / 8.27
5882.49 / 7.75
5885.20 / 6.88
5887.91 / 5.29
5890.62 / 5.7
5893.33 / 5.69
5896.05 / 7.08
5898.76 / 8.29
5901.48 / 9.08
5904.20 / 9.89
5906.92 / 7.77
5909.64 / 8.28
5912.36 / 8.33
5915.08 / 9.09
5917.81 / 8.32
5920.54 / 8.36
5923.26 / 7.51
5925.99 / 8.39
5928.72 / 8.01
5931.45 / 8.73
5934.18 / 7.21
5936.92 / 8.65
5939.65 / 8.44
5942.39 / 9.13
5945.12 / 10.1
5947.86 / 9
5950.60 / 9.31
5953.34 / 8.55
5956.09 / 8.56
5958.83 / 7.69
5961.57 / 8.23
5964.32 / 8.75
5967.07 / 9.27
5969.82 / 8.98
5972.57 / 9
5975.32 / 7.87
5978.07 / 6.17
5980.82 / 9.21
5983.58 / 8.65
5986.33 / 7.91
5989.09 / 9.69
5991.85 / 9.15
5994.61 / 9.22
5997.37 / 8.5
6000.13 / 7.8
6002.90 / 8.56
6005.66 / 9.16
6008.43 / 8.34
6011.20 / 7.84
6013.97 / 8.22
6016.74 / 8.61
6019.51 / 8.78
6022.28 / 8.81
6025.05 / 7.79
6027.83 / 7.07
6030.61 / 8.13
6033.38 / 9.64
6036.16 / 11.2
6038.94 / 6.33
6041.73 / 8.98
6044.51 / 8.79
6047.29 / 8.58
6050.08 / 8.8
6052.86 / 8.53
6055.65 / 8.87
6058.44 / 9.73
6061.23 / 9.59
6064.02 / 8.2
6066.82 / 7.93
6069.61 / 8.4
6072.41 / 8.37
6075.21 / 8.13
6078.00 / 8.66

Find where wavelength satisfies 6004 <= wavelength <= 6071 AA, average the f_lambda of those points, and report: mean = 8.60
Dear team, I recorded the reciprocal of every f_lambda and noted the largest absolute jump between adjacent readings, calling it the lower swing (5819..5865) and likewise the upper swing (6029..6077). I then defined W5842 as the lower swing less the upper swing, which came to -0.039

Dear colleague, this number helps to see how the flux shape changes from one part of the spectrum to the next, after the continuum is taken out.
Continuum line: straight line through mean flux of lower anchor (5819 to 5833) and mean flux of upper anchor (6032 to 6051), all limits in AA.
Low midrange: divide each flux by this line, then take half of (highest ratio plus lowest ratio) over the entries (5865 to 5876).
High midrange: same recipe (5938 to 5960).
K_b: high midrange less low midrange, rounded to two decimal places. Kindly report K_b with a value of 0.11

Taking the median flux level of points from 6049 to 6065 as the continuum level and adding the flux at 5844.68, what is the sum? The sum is 16.7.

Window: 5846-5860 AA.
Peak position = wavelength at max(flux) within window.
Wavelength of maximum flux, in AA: 5847.38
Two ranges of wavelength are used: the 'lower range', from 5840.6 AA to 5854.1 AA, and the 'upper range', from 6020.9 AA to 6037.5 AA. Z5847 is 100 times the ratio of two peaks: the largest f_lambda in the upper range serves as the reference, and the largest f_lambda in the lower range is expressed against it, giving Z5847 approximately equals 84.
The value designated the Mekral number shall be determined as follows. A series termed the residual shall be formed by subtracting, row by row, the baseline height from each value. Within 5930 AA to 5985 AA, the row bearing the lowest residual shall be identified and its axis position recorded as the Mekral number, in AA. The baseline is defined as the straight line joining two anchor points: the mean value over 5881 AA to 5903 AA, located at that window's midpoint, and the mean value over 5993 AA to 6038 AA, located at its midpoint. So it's 5978.07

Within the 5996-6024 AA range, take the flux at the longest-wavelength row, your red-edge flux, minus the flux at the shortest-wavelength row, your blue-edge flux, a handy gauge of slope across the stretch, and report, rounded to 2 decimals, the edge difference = 0.31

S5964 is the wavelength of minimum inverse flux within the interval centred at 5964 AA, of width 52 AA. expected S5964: 5945.12 AA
